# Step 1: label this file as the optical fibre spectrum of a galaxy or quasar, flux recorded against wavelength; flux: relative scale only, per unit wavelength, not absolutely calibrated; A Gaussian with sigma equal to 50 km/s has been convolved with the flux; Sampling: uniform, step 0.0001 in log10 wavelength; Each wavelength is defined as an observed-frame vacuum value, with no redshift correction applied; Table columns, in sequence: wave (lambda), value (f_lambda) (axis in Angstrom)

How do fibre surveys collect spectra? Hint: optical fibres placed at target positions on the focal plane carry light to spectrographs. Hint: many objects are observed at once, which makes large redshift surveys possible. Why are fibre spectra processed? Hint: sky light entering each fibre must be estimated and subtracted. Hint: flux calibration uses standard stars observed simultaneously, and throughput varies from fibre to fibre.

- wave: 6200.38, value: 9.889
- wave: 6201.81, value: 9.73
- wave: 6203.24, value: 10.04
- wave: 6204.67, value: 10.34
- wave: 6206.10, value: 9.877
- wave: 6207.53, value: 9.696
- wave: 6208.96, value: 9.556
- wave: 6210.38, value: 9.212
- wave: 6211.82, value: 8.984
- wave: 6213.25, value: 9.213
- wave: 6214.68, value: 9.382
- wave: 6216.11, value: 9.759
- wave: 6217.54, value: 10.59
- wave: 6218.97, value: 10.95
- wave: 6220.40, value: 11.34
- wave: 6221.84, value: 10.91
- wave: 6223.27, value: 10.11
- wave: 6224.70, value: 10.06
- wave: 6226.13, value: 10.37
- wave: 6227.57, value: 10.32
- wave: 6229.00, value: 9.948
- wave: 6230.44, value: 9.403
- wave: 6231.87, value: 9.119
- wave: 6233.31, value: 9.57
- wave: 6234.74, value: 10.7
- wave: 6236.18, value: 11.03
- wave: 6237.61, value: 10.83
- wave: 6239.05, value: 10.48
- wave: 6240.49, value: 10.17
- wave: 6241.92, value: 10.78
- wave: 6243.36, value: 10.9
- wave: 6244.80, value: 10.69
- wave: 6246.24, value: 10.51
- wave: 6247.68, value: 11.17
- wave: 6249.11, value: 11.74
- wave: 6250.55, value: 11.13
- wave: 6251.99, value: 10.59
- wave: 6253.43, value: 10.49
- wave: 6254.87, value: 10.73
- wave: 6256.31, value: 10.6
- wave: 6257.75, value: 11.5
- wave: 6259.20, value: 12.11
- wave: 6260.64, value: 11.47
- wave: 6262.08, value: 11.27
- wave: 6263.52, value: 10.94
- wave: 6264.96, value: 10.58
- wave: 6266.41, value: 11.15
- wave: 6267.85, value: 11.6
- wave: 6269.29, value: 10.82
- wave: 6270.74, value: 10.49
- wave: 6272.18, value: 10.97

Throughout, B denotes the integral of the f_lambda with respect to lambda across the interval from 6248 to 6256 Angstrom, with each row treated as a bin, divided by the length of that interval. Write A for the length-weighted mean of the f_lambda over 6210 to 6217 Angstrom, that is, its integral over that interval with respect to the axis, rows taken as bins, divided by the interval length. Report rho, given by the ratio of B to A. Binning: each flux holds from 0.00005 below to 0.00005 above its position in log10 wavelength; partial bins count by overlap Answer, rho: 1.17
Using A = 9.3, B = 10.9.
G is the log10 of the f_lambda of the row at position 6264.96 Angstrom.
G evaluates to 1.02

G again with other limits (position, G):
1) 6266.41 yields 1.05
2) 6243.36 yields 1.04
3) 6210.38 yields 0.96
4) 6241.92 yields 1.03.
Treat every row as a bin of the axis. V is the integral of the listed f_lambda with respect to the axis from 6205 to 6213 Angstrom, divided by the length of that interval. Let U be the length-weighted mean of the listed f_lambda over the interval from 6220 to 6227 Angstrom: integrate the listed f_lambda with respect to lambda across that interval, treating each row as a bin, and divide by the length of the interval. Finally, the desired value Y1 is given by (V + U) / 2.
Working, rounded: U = 10.51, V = 9.5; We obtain 10.00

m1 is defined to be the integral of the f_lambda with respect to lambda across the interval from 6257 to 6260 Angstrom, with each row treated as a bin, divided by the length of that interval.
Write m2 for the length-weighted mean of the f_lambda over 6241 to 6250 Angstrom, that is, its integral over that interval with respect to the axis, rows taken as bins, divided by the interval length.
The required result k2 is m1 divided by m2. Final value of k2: 1.07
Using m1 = 11.8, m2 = 11.0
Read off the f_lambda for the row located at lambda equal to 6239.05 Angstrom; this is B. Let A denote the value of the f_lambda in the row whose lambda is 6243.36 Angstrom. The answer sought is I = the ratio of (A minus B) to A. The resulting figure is 0.04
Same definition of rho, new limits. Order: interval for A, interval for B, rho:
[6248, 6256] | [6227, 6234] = 0.88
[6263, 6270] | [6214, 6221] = 0.94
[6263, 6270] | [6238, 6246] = 0.96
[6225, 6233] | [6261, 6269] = 1.13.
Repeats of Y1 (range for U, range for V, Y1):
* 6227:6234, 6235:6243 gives 10.16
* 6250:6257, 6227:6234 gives 10.18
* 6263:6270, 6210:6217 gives 10.18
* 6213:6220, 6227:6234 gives 9.88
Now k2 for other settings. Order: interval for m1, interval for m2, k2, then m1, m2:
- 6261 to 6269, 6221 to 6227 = 1.07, 11.1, 10.4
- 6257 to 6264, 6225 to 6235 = 1.16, 11.5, 9.9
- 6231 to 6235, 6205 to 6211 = 1.00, 9.7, 9.7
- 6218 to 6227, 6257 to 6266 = 0.94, 10.6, 11.3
